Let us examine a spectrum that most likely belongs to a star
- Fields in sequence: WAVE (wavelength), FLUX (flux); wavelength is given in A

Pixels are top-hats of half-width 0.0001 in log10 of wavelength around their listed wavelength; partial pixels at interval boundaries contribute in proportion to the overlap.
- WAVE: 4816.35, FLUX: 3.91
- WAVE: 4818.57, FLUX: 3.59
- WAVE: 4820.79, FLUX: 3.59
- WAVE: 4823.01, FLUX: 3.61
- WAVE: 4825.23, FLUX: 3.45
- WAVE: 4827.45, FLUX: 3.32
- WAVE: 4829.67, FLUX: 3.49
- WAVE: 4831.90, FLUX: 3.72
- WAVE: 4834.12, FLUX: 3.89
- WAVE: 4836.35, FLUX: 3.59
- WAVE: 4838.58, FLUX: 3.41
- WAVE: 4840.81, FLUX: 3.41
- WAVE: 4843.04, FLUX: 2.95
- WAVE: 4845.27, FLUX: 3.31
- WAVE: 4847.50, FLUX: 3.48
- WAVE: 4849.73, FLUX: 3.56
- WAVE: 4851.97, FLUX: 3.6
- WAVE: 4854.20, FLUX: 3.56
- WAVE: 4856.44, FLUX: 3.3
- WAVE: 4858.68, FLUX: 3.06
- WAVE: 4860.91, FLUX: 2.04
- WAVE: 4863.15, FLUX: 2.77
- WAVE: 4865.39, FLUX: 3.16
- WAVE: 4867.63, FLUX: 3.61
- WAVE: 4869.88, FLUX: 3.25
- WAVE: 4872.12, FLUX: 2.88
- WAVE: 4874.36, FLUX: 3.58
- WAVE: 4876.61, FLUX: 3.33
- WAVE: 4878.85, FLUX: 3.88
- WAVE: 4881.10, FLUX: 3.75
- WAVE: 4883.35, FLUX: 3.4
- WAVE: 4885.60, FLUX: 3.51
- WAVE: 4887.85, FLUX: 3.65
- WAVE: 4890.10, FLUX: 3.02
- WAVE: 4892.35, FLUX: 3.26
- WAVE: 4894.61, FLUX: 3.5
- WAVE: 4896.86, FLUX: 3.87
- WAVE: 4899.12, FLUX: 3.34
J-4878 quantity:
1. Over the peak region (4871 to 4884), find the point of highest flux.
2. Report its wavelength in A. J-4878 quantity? 4878.85 A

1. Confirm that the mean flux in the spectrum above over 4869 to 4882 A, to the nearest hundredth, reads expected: 3.45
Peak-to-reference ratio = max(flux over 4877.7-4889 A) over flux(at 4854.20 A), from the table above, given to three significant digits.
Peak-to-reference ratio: 1.09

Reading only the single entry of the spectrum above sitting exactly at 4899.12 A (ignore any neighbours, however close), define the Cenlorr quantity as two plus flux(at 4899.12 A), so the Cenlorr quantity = 5.34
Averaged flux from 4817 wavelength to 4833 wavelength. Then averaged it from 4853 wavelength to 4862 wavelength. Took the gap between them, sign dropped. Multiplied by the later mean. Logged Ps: 1.6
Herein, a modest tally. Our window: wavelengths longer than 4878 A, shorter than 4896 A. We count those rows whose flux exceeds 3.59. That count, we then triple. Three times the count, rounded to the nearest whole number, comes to 9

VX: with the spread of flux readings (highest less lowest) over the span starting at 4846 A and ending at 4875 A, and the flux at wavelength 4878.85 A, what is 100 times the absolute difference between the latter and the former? 231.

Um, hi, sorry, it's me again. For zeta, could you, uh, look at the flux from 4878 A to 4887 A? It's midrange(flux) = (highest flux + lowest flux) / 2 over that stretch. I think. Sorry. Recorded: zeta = 3.6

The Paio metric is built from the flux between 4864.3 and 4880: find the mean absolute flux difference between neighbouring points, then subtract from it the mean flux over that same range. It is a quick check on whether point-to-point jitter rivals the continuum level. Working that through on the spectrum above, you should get -2.94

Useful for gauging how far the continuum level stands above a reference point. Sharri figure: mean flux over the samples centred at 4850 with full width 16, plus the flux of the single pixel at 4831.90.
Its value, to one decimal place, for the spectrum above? 7.1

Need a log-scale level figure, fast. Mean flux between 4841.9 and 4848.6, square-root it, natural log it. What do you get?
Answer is 0.589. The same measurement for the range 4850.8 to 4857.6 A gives 0.624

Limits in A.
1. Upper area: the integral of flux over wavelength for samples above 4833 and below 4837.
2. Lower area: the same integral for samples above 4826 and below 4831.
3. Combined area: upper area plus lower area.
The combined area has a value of 32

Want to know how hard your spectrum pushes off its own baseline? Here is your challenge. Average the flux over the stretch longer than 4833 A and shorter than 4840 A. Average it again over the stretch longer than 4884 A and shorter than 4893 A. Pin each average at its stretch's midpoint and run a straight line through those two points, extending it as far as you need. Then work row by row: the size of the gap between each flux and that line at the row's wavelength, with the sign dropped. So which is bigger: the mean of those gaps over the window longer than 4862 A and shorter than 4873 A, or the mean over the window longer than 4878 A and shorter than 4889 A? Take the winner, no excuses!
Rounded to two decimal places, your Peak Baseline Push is 0.39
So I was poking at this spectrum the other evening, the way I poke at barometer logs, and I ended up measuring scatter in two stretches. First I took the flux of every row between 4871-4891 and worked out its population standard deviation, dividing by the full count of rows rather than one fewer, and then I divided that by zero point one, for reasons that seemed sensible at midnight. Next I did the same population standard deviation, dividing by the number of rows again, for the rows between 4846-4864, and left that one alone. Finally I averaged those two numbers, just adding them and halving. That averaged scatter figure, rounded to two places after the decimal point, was 1.80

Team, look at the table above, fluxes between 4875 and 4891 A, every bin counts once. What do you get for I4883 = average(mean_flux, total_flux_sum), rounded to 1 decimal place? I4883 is 14.0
